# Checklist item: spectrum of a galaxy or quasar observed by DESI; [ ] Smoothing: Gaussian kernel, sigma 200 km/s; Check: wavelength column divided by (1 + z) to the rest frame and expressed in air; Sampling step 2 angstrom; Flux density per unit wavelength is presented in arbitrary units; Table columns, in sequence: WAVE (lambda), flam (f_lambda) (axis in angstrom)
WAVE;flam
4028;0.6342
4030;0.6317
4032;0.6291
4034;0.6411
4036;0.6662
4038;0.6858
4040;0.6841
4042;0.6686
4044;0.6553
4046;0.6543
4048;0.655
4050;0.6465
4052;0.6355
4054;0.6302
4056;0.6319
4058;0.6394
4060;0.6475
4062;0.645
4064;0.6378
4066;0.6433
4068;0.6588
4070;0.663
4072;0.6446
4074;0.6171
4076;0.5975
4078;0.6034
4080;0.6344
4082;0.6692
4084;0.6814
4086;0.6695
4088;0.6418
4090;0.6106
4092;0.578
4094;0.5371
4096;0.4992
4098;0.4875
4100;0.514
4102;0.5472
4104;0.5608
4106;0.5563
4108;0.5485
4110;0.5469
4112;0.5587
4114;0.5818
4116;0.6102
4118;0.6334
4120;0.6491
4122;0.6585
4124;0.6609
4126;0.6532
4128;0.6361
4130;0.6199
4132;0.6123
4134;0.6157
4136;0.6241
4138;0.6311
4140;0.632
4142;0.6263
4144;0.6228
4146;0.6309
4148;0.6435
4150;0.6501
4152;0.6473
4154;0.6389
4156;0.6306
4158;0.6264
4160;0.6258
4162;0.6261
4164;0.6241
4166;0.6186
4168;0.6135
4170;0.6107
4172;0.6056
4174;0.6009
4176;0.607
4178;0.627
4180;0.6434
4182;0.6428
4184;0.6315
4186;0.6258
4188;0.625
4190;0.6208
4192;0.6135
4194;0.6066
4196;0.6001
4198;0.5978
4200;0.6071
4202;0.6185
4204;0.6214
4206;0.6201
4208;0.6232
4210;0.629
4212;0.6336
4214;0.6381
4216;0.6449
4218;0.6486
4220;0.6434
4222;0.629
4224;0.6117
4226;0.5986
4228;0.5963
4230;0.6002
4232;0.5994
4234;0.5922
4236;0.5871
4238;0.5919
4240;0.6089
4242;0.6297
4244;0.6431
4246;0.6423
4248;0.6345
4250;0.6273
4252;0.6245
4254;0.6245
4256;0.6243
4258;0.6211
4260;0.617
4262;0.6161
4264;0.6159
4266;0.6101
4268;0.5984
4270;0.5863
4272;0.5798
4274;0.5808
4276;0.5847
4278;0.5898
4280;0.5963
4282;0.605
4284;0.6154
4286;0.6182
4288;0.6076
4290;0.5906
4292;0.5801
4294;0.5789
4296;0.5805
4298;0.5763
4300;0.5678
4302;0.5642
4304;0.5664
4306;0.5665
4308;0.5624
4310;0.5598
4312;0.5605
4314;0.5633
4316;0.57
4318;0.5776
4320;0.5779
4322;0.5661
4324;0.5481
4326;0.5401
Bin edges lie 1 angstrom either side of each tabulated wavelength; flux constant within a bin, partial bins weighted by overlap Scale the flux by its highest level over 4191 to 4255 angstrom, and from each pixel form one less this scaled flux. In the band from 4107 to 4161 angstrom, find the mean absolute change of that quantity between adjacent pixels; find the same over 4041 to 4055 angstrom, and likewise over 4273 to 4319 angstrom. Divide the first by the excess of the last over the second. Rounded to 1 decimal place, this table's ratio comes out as -8.4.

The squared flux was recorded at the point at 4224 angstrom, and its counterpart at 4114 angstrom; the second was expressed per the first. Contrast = 0.9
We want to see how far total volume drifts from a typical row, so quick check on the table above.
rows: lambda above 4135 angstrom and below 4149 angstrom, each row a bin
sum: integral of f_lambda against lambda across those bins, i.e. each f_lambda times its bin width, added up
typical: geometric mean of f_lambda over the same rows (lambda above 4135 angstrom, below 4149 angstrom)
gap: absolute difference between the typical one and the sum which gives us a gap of 8.19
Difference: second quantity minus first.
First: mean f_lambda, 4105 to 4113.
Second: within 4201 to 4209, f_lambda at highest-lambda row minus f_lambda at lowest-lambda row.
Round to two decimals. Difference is -0.55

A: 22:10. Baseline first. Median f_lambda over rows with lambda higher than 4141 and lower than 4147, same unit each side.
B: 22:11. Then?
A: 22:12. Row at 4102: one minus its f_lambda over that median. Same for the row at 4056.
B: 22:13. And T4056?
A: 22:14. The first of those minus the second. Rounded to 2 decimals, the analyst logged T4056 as 0.14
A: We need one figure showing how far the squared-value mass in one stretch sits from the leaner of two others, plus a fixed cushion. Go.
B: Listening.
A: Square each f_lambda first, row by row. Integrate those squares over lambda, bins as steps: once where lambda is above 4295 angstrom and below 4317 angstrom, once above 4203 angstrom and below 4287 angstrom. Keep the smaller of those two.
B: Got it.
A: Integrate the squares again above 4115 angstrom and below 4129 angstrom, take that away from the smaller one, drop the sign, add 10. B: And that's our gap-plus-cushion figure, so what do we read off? 11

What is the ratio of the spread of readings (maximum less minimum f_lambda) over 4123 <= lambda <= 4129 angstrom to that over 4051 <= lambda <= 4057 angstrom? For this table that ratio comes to 4.7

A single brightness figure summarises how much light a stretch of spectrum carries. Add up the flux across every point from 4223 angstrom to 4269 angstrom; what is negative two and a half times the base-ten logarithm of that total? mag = -2.9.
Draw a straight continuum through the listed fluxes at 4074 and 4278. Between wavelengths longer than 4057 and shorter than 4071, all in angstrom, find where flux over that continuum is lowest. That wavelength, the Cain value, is 4064 angstrom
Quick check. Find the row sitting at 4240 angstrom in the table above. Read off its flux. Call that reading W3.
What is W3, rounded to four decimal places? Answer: 0.6089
